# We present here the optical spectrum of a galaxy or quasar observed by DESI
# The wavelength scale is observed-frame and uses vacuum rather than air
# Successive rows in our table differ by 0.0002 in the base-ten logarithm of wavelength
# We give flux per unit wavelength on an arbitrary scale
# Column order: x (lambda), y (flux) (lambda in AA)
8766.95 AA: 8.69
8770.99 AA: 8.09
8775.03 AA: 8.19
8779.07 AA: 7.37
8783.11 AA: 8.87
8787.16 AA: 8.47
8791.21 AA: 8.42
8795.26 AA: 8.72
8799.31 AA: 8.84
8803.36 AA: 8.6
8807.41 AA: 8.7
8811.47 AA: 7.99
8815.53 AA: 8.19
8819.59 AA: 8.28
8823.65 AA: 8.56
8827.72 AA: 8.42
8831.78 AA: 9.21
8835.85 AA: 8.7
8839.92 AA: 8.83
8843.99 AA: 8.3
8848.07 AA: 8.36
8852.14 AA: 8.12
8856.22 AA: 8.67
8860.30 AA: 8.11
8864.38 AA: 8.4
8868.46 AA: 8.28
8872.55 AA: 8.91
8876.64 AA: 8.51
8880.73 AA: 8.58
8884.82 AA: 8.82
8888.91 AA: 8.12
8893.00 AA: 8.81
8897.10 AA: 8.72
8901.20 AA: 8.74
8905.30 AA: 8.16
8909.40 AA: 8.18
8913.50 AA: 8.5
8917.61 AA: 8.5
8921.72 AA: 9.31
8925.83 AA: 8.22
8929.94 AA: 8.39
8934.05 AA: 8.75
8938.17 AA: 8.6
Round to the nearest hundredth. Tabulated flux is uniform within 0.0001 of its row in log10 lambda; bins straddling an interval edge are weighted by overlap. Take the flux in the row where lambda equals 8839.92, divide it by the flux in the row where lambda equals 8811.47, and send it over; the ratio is 1.11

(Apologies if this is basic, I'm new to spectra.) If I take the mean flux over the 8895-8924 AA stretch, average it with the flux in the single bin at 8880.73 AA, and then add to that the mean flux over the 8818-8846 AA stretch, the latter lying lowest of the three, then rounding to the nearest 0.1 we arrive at 17.2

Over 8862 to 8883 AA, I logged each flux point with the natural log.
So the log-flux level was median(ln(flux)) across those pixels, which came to 2.14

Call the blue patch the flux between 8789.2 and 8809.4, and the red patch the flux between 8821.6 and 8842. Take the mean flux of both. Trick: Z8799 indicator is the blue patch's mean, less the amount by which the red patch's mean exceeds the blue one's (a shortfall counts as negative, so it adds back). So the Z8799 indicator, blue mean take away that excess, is 8.6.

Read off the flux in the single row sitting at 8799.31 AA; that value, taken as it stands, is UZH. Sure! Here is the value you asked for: 8.84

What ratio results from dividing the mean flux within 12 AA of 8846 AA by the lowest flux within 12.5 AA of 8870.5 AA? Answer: 1.05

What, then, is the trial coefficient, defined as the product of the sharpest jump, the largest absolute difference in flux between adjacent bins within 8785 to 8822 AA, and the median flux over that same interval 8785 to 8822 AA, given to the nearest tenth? 6.0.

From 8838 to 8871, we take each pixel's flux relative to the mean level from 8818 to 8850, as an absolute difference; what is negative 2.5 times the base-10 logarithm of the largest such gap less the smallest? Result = 1.0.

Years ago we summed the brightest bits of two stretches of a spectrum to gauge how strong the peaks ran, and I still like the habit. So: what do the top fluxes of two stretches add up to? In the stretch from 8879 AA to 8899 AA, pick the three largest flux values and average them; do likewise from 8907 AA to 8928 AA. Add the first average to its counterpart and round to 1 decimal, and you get 17.6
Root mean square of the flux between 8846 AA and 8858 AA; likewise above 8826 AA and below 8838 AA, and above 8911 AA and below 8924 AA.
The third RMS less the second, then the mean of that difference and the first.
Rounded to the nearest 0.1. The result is 4.2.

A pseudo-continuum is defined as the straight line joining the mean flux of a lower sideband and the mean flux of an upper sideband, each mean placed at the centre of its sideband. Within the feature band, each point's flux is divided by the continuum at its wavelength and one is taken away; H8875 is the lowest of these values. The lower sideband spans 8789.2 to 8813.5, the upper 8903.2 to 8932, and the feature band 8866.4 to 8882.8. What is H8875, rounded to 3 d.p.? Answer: -0.026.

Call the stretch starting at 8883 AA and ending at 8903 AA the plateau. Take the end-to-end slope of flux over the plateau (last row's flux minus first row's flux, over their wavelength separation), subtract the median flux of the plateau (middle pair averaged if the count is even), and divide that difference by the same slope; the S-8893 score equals 1791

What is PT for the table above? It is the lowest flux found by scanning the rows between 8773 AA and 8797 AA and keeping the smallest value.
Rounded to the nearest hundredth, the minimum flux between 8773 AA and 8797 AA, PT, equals 7.37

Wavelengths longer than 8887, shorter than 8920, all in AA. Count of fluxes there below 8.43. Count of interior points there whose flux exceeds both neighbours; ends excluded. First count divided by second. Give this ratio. 1.50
